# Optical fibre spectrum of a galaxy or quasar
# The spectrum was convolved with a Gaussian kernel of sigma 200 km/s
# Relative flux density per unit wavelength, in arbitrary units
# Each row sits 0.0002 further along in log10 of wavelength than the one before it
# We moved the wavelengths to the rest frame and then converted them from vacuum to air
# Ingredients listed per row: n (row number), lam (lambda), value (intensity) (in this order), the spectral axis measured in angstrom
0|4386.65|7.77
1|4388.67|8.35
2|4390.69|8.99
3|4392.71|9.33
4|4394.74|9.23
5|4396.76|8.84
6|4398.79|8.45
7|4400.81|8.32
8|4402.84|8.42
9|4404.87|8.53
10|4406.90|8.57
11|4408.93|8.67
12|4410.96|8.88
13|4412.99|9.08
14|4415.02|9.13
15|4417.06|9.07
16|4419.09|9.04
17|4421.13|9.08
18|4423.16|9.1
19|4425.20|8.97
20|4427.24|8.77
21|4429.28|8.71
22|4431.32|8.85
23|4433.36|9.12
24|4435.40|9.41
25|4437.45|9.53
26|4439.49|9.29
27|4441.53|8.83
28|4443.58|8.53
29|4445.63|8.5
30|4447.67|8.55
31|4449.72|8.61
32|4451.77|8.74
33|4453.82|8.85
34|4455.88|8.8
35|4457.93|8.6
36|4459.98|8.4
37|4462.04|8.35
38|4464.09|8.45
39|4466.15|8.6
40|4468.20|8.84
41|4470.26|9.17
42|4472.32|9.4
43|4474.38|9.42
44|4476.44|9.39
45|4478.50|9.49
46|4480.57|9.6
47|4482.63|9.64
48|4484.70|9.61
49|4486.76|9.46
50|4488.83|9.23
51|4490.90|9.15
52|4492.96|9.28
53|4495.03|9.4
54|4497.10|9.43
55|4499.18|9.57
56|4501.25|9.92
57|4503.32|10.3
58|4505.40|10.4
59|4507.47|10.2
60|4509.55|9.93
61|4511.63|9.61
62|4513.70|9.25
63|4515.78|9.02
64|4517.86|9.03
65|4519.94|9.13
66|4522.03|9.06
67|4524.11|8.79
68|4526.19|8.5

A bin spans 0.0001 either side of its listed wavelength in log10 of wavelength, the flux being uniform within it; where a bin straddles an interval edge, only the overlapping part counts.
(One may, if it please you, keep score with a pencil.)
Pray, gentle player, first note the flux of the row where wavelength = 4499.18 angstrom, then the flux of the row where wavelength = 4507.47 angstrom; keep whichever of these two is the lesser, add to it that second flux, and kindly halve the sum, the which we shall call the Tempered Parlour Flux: 9.9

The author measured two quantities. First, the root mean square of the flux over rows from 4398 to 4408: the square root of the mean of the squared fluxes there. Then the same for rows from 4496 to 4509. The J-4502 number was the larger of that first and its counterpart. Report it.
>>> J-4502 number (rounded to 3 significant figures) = 9.98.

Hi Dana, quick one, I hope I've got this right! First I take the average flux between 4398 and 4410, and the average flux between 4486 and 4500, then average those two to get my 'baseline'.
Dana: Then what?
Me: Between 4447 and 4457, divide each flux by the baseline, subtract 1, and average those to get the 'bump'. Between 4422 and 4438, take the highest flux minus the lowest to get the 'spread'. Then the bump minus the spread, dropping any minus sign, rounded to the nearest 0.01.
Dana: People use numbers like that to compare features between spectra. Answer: 0.84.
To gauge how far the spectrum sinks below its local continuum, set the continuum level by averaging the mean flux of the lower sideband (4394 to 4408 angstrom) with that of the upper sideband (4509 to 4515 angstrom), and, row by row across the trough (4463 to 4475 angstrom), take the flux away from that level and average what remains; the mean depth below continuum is 0.1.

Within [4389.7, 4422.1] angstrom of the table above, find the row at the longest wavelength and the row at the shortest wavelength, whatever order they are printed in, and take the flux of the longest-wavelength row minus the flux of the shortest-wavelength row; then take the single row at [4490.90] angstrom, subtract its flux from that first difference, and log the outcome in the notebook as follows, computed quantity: -9.1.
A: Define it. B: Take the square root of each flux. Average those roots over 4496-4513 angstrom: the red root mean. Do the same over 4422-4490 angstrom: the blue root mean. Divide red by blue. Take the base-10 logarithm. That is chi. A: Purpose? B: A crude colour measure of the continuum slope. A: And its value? 0.021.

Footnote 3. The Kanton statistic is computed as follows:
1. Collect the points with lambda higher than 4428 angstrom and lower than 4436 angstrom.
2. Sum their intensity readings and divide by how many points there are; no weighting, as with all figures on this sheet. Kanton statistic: 9.0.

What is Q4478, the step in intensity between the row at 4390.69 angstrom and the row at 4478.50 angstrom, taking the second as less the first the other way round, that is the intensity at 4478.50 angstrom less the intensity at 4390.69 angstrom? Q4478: 0.50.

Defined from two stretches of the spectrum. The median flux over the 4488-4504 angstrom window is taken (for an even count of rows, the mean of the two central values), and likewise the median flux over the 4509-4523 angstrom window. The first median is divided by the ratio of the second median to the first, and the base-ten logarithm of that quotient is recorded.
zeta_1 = 0.987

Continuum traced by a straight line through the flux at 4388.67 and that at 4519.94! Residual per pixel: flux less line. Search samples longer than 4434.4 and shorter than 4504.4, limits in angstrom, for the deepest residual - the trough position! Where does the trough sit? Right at 4462.04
